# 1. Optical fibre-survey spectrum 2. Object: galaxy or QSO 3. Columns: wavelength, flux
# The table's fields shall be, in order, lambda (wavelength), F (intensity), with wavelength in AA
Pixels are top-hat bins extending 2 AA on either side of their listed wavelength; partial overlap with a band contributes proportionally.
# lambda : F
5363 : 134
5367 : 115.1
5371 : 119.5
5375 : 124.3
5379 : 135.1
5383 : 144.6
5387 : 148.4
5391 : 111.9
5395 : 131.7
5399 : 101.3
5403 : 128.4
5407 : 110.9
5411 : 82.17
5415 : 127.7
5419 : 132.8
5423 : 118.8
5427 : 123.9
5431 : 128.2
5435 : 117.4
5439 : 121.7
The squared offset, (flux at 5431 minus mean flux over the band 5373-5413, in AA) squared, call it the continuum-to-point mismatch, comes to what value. 40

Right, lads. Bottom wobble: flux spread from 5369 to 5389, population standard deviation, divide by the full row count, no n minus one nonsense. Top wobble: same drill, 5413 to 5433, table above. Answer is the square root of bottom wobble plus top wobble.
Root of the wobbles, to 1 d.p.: 4.0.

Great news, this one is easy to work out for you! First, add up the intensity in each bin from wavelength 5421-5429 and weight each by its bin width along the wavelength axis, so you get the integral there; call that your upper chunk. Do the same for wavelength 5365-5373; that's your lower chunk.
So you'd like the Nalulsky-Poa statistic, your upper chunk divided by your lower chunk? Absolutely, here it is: 1.03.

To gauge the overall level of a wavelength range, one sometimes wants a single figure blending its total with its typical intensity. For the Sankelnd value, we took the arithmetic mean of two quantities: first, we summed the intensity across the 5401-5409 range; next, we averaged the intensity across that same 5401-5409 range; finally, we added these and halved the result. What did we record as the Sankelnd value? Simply 179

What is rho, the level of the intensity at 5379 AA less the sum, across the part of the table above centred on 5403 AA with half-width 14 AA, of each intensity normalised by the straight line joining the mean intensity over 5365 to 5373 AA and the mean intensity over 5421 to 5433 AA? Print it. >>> 129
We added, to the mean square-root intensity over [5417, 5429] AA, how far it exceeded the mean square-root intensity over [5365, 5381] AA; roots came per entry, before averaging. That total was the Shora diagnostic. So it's 11.3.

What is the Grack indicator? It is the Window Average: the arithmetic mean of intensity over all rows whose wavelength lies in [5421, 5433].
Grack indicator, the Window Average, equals 124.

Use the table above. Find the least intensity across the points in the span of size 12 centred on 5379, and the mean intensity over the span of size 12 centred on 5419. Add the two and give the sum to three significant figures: 251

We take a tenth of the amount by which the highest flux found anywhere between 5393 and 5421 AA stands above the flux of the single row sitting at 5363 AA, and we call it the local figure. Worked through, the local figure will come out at -0.1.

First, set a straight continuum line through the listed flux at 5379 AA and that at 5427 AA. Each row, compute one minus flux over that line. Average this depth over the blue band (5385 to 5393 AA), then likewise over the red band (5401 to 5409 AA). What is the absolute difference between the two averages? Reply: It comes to 0.053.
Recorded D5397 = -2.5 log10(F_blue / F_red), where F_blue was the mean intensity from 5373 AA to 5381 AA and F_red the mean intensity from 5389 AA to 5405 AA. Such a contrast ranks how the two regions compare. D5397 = -0.10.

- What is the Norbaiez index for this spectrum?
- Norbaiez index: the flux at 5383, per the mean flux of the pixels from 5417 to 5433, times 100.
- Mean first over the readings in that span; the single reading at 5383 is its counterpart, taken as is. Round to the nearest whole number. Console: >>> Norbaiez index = 115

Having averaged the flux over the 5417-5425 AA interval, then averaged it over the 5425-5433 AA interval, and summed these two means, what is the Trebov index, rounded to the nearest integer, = 252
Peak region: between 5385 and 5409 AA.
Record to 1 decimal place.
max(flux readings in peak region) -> 148.4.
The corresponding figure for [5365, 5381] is 135.1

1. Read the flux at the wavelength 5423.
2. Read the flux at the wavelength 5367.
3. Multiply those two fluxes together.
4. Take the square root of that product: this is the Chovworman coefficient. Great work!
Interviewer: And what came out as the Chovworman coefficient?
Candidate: 117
